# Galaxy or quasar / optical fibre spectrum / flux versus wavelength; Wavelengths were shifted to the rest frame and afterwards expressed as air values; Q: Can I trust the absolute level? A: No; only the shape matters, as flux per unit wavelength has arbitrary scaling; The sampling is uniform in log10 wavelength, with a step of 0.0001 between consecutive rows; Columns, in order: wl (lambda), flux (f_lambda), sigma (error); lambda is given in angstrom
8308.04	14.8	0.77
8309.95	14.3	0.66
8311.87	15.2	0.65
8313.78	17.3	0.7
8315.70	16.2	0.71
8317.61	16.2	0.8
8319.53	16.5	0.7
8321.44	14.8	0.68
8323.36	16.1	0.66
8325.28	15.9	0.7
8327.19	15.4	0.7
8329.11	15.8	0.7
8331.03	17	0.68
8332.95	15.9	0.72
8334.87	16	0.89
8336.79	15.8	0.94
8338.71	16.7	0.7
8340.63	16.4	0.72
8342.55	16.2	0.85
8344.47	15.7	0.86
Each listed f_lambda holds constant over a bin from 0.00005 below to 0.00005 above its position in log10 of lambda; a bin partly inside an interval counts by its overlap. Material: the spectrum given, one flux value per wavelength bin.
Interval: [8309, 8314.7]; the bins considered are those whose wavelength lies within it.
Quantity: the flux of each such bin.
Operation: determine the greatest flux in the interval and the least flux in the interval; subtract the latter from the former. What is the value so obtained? 3.0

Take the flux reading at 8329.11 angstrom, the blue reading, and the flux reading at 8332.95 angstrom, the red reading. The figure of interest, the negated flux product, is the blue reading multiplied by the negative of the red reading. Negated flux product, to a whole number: -251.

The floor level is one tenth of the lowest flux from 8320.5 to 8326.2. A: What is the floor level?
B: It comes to 1.48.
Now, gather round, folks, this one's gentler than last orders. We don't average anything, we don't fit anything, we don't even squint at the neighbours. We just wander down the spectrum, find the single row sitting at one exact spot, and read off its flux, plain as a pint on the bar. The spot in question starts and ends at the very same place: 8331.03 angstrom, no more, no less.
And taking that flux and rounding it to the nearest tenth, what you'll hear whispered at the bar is 17.0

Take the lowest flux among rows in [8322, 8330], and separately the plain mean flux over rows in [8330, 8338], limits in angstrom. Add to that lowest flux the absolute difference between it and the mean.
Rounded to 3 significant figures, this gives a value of 16.2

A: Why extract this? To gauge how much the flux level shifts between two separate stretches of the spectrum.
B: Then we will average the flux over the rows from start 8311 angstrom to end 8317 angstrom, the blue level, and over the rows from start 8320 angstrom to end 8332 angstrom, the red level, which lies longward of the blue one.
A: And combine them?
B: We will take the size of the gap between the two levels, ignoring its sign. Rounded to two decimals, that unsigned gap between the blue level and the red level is 0.40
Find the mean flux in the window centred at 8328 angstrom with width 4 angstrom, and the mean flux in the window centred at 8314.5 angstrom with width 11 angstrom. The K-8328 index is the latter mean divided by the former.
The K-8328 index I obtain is 1.02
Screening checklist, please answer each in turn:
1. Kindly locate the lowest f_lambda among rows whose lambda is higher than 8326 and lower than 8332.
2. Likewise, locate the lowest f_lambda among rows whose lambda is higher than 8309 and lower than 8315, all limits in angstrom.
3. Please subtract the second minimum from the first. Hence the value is 1.1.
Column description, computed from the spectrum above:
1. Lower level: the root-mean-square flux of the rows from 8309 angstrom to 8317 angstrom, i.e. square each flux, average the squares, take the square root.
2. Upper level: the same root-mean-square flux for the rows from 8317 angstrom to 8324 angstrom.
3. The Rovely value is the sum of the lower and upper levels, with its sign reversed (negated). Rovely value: -31.7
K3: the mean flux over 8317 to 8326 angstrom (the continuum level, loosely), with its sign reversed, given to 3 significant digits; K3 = -15.9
